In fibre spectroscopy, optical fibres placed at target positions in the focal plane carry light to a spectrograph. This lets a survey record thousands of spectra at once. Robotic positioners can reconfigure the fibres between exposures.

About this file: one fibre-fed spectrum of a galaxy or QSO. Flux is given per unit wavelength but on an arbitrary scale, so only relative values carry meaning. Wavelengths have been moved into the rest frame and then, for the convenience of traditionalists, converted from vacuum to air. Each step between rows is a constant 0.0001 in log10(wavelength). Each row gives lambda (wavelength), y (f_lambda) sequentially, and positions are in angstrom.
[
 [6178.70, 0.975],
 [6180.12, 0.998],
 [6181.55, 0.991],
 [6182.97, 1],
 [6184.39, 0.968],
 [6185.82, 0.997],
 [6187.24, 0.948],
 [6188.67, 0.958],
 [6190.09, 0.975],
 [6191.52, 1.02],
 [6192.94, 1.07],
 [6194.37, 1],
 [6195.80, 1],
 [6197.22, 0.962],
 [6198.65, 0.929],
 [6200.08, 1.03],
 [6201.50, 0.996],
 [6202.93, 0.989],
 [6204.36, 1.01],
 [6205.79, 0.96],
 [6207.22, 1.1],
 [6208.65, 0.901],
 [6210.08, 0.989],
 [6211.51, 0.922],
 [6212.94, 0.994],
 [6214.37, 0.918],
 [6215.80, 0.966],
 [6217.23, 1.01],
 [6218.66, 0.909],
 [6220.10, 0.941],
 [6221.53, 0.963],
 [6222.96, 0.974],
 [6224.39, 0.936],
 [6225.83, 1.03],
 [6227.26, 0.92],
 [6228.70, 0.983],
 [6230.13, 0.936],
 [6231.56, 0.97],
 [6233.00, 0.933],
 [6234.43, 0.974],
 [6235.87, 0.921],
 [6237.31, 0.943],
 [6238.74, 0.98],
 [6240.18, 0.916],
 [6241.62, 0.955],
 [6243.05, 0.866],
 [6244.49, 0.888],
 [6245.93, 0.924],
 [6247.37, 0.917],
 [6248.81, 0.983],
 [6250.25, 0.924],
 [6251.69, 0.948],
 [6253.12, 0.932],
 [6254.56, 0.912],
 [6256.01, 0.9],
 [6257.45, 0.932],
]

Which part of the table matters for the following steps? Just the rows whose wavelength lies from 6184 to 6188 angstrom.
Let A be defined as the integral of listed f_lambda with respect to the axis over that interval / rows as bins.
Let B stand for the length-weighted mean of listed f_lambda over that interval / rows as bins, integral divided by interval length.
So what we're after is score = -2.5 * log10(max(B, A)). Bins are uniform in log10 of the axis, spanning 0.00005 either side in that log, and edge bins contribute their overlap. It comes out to -1.5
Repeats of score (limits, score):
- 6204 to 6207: -1.2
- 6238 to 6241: -1.1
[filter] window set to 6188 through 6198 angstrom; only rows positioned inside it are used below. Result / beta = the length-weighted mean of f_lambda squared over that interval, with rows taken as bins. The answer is 0.997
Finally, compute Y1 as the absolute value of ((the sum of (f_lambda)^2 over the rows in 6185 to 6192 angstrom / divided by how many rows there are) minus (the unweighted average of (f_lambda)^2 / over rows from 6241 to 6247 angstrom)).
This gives 0.13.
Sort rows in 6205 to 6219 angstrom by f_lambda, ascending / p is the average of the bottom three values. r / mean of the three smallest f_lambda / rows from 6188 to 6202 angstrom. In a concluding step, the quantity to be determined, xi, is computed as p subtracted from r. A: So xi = 0.04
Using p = 0.909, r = 0.95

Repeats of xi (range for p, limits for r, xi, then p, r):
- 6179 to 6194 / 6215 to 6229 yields -0.04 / 0.958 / 0.92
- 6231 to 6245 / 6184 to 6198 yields 0.07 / 0.890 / 0.96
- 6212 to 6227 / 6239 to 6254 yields -0.03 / 0.921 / 0.89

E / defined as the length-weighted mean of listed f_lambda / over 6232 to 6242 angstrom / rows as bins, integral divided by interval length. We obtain 0.95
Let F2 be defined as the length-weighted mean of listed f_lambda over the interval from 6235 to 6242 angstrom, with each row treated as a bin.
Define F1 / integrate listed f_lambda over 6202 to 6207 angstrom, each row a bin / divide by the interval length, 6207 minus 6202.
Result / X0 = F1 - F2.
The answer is 0.055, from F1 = 0.997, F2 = 0.94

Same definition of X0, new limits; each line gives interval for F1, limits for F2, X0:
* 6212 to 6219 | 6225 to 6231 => -0.005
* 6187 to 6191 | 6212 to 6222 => 0.007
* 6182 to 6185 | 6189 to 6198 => -0.015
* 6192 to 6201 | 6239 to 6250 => 0.077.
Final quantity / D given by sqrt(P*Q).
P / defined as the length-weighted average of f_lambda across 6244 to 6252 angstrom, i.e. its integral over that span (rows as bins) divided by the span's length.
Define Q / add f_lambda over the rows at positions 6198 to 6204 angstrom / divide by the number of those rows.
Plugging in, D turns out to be 0.958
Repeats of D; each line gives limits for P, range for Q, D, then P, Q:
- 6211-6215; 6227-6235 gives 0.950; 0.95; 0.95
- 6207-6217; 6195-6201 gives 0.973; 0.97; 0.98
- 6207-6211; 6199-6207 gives 0.988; 0.98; 1.00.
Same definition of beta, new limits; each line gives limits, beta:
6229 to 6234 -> 0.906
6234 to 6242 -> 0.896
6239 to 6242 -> 0.883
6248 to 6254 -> 0.895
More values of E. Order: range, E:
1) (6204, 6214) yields 0.98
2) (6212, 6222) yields 0.96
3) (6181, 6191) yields 0.98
